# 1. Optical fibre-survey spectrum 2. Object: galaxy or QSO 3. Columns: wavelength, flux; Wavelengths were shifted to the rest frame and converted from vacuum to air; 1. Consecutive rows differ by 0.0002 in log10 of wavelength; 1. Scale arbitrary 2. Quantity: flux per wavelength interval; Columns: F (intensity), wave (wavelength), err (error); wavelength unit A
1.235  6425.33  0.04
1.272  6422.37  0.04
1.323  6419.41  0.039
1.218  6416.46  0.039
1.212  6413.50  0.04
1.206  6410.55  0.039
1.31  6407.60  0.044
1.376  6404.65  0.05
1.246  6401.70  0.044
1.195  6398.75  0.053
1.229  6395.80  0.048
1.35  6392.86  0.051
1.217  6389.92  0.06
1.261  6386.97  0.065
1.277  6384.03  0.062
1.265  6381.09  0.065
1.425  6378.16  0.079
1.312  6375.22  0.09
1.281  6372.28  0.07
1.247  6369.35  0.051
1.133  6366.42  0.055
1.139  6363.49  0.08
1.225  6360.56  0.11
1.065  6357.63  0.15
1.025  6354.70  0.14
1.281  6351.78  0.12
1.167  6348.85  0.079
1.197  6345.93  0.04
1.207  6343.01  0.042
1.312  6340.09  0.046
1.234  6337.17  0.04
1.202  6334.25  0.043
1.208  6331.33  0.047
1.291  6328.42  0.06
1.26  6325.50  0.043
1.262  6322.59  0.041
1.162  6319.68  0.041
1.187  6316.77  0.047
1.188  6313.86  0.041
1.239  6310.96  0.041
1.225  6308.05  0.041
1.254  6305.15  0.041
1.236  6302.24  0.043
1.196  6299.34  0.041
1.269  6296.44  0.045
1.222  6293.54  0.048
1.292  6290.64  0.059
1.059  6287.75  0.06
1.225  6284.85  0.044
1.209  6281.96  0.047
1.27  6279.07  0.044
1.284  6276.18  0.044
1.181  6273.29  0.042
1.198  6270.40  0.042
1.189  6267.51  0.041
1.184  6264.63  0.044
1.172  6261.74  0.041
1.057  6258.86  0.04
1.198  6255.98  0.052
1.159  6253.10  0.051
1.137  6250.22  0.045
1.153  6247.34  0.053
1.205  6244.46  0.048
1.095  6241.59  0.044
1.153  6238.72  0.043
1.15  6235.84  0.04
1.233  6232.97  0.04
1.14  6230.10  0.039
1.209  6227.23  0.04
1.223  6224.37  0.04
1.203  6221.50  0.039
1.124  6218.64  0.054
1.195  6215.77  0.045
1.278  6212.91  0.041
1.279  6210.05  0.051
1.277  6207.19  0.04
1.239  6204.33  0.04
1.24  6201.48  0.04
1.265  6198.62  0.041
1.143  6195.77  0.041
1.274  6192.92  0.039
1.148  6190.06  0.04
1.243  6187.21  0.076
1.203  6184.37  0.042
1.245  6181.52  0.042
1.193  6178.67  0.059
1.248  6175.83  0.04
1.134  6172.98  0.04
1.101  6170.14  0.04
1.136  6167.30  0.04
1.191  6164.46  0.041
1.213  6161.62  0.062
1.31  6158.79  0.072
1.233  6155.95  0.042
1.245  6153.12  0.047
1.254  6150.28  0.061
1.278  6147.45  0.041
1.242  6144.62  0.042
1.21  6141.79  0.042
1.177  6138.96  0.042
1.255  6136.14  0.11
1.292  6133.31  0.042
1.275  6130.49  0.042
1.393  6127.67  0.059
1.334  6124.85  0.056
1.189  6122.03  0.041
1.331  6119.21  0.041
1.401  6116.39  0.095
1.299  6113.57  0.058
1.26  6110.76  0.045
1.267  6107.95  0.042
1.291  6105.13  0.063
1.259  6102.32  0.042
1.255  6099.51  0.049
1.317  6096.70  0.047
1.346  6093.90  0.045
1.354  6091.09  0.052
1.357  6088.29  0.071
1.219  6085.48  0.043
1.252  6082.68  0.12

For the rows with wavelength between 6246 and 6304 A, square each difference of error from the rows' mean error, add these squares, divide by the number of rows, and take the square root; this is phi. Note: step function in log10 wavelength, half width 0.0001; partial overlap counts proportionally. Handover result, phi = 0.006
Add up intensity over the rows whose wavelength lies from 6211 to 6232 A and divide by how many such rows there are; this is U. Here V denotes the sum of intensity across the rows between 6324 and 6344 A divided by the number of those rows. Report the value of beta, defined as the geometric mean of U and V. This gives 1.22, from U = 1.20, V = 1.24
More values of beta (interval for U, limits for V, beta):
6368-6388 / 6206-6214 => 1.29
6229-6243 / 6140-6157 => 1.20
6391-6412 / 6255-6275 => 1.22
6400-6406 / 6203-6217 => 1.28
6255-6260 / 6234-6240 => 1.14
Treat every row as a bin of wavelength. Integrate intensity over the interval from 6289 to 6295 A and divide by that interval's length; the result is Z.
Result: 1.25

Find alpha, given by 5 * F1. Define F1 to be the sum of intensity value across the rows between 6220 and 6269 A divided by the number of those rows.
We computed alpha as 5.84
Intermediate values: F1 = 1.17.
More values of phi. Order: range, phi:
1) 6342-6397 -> 0.031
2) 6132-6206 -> 0.016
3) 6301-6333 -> 0.005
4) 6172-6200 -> 0.011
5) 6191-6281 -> 0.004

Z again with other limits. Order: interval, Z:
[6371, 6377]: 1.30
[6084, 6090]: 1.29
